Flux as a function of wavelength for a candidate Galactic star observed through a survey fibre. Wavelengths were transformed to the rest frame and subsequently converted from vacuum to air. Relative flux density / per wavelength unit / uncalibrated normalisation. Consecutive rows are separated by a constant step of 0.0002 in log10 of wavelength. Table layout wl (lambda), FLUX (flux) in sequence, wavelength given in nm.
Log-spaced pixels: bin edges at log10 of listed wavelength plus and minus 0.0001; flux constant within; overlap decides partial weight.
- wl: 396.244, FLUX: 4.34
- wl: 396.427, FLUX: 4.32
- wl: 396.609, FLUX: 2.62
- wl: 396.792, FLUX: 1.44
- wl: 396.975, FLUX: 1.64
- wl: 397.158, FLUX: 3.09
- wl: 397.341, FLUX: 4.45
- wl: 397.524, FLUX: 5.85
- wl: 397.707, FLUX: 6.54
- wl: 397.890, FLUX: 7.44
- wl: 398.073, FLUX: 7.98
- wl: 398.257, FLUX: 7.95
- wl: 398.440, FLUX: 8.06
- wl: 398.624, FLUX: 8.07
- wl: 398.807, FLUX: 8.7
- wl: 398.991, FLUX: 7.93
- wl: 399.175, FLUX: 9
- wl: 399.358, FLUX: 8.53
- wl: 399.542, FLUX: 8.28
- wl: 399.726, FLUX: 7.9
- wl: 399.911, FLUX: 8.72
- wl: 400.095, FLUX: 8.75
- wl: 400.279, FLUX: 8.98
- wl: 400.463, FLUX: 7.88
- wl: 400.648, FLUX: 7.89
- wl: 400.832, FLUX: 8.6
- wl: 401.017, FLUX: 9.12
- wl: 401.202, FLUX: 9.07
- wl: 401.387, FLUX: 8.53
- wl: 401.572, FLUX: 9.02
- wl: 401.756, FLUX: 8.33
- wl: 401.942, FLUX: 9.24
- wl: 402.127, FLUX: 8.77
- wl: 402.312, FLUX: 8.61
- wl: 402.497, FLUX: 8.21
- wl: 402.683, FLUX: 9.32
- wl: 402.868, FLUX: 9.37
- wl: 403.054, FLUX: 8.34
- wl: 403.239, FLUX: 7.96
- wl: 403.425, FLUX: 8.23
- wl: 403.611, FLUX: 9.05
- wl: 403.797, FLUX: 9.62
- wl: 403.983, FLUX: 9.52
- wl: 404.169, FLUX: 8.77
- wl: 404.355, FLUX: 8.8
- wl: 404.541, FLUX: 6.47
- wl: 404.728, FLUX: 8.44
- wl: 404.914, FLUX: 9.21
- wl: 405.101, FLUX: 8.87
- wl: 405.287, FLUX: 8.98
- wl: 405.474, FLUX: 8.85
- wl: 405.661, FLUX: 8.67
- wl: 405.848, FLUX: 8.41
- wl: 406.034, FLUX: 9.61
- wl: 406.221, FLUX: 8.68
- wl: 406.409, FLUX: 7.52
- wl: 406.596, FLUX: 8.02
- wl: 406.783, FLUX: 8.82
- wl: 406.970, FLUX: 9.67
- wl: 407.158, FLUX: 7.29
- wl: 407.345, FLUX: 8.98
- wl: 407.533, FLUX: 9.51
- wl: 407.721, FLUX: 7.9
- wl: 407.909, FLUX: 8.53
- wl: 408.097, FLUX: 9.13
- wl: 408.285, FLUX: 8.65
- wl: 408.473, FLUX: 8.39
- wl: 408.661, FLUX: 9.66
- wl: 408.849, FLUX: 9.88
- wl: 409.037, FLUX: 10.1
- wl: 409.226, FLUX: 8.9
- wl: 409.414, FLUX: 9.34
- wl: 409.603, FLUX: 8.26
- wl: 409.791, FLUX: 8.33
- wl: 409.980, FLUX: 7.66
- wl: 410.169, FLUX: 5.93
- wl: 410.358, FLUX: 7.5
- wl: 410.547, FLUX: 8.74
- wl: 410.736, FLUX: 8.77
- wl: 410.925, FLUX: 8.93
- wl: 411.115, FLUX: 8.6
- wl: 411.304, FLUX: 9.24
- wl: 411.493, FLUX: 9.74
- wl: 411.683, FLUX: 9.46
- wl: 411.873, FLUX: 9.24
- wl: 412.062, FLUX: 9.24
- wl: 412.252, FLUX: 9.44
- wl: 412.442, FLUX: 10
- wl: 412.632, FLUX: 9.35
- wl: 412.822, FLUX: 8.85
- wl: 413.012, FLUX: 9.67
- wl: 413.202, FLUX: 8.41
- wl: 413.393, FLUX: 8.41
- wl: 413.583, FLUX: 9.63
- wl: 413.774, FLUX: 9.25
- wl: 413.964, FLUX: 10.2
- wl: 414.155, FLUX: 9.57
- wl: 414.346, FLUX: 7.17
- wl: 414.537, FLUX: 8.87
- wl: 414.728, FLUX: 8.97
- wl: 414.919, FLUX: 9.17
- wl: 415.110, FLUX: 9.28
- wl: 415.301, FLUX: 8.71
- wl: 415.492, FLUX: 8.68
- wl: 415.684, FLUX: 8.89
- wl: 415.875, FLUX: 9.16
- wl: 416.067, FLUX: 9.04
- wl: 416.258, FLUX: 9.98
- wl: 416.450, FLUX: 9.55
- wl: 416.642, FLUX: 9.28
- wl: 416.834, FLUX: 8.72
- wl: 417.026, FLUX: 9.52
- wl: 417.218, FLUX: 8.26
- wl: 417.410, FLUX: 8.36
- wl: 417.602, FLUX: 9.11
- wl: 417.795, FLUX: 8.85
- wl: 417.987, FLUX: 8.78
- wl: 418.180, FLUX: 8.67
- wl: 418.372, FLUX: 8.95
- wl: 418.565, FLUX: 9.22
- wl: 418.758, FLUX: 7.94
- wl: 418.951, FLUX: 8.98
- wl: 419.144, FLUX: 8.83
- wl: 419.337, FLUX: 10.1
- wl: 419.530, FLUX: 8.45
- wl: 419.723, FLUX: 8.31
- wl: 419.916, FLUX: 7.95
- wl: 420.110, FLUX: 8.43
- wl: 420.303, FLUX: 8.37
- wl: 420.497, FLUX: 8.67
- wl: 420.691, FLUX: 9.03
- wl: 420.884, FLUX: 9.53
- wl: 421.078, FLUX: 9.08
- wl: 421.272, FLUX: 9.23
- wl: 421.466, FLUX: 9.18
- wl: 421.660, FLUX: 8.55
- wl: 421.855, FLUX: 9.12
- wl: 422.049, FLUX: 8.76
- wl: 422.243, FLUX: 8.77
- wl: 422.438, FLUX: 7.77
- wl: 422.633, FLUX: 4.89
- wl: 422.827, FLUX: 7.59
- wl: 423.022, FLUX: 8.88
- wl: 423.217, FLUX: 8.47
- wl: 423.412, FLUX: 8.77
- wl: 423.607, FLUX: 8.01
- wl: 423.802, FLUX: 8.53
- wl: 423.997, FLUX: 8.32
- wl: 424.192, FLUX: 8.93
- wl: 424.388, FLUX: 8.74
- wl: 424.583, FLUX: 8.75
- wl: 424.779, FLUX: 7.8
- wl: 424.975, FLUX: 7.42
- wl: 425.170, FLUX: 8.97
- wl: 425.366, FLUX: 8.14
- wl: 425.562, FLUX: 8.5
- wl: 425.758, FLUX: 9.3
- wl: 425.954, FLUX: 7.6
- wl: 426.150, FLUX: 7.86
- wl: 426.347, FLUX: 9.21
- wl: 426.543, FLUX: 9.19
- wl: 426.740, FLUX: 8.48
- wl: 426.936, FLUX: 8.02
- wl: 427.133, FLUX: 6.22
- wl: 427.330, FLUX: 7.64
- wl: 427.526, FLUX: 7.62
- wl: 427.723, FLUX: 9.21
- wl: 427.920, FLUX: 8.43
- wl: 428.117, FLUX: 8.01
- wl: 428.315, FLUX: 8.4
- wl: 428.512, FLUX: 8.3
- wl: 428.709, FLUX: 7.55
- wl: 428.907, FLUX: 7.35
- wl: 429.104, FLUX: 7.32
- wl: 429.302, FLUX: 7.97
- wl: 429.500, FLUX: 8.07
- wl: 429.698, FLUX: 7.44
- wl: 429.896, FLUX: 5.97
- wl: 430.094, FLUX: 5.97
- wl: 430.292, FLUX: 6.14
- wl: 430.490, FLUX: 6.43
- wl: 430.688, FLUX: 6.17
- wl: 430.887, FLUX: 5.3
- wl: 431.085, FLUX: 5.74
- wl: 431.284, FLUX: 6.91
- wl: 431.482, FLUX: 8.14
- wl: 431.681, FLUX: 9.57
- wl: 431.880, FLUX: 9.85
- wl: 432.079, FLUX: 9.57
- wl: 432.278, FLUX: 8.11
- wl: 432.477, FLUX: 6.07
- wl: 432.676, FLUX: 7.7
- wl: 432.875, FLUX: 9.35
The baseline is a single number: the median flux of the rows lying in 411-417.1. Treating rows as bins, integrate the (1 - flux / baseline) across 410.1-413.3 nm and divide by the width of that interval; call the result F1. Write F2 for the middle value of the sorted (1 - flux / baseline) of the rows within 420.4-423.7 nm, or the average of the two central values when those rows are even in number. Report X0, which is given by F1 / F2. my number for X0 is 0.7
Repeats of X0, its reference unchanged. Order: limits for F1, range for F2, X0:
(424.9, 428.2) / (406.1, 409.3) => 2.4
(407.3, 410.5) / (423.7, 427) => 0.8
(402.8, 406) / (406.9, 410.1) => 1.6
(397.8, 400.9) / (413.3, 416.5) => 12.1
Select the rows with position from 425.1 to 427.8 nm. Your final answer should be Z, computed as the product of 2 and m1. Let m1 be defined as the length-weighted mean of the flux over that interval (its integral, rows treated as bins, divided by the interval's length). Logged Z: 16.5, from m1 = 8.3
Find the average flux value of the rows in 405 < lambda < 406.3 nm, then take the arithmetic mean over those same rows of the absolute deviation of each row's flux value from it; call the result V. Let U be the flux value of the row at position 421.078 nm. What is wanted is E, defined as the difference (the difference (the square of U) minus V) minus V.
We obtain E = 82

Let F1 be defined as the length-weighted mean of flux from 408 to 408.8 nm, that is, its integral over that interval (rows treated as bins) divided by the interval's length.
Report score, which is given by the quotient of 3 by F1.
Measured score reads 0.333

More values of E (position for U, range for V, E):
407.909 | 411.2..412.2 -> 72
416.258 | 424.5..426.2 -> 98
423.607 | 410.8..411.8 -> 63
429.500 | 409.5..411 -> 64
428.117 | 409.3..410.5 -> 63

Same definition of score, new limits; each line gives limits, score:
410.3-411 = 0.352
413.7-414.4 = 0.328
